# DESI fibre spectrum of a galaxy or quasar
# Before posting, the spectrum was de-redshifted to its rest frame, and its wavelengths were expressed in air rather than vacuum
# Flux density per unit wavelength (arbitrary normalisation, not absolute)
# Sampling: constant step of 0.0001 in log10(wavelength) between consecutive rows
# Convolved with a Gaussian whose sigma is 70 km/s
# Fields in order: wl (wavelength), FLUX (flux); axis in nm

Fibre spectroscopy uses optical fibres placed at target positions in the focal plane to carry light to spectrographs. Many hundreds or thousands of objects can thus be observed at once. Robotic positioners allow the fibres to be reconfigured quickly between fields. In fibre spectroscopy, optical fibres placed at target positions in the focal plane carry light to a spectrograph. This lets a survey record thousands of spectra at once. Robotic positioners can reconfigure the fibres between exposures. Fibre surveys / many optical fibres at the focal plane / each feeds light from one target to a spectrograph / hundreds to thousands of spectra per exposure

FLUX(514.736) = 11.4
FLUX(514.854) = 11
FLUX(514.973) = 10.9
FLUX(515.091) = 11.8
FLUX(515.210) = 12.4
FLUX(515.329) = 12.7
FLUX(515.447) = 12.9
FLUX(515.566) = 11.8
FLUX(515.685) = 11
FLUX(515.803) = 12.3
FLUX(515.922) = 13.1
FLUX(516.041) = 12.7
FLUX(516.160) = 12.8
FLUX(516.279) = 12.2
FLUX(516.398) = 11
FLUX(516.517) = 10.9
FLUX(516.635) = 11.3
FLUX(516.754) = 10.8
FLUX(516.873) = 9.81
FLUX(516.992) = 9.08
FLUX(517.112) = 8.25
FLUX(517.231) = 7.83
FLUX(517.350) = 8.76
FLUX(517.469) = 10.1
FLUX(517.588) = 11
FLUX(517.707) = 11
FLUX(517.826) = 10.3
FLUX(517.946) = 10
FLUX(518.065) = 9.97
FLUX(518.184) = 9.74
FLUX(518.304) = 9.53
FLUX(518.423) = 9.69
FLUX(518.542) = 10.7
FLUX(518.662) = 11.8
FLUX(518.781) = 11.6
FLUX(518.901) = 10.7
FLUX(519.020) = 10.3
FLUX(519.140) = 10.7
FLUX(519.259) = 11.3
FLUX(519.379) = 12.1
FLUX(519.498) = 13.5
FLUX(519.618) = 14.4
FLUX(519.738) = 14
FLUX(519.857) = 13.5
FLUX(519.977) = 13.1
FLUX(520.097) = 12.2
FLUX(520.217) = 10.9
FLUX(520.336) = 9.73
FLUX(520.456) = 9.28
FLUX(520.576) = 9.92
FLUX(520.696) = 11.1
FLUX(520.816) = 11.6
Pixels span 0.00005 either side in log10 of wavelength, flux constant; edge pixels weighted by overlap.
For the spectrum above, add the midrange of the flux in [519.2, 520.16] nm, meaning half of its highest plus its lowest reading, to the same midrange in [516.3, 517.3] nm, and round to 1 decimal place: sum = 22.4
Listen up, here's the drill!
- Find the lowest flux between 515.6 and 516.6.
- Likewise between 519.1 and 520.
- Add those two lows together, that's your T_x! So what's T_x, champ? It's 21.6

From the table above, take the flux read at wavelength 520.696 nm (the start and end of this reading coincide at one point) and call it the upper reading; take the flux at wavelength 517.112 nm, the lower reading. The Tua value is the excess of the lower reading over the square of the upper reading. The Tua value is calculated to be -115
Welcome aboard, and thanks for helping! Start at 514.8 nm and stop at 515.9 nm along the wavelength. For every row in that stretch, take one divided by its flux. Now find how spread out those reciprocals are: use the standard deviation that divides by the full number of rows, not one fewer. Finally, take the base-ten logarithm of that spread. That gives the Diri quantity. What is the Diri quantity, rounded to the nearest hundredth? -2.29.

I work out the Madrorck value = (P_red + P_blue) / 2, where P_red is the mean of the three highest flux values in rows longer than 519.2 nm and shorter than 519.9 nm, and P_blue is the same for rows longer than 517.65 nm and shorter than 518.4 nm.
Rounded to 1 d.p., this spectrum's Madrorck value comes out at 12.2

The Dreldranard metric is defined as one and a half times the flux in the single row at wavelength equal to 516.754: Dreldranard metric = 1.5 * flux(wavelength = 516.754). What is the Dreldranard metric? 16.2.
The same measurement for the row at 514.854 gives 16.5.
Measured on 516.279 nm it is 18.3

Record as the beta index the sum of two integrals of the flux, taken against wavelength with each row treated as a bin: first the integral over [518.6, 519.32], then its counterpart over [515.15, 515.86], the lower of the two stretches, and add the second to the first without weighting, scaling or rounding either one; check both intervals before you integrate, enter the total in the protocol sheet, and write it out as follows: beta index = 16.6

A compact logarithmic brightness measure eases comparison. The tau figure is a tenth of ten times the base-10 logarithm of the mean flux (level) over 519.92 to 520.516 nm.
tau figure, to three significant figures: 1.04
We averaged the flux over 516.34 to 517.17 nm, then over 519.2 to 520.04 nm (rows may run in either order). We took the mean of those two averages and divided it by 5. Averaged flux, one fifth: 2.33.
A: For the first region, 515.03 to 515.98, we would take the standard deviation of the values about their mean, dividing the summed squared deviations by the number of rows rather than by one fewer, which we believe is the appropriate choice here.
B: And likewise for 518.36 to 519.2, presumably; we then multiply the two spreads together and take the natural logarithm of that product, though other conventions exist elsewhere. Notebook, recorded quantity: -0.84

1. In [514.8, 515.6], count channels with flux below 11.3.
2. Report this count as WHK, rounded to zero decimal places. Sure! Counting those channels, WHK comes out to 2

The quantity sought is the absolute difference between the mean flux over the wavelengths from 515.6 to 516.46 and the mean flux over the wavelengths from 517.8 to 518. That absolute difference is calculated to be 2.0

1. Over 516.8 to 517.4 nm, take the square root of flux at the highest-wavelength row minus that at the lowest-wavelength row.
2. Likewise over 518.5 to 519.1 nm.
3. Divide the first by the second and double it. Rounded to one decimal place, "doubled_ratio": 5.6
